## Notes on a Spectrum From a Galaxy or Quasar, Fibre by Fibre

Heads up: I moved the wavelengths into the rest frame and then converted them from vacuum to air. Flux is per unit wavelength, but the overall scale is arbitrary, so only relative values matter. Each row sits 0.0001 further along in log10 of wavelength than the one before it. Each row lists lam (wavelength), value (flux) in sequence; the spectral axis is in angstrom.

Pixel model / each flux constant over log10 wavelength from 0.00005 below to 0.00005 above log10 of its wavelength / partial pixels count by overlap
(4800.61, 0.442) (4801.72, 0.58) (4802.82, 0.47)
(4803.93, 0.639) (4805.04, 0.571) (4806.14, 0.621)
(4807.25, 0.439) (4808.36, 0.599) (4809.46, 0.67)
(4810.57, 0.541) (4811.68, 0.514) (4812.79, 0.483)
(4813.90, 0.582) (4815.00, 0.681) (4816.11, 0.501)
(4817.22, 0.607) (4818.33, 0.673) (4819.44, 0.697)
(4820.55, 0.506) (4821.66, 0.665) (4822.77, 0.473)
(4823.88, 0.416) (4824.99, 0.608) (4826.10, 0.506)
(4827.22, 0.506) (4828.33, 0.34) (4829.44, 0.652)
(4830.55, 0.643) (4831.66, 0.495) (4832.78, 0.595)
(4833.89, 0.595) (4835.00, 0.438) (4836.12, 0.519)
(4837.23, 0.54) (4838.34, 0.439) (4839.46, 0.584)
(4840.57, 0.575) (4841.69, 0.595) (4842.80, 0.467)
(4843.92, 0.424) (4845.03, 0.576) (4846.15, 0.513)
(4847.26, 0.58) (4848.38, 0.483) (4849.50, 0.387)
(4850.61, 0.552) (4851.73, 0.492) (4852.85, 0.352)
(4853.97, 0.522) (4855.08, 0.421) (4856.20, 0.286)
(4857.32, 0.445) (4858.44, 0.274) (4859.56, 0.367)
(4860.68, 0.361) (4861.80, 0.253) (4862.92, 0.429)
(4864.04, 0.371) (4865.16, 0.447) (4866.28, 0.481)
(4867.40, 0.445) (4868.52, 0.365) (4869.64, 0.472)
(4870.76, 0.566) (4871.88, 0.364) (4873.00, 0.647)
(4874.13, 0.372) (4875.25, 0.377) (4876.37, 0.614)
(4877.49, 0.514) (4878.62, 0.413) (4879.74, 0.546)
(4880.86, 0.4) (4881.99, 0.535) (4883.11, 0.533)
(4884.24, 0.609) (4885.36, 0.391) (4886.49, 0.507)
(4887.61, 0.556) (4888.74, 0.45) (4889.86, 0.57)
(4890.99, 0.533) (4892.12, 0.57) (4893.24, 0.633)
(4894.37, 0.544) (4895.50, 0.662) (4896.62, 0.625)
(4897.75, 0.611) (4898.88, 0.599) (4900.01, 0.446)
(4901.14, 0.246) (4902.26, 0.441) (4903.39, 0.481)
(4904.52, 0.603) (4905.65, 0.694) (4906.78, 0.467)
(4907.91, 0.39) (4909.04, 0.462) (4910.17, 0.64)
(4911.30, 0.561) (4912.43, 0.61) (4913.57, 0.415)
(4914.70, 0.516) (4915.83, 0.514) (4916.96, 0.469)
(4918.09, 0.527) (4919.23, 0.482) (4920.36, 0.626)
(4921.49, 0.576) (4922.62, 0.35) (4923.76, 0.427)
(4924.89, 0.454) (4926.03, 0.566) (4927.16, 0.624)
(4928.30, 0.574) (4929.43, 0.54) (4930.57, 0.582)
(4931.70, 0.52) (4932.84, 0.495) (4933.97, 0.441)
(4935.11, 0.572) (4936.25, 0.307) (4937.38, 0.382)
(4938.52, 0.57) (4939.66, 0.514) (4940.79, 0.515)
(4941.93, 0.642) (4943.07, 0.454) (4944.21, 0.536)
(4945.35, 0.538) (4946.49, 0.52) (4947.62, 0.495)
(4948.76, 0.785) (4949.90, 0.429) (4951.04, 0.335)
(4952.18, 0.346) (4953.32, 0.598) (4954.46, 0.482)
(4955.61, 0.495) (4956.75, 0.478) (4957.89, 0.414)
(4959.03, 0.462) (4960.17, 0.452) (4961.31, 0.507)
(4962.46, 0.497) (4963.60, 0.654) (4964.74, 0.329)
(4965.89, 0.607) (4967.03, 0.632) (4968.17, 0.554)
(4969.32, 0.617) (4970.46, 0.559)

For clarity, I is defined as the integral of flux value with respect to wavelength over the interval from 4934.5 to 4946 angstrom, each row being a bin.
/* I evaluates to 5.8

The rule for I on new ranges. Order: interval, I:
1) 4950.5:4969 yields 9.1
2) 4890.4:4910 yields 10.4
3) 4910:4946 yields 18.6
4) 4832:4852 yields 10.4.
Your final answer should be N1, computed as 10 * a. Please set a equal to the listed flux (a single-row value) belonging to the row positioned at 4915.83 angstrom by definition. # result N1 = 5.1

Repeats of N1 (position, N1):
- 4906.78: 4.7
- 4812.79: 4.8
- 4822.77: 4.7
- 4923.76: 4.3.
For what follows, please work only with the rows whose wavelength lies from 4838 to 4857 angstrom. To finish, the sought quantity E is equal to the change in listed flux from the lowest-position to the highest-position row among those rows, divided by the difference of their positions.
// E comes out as -0.009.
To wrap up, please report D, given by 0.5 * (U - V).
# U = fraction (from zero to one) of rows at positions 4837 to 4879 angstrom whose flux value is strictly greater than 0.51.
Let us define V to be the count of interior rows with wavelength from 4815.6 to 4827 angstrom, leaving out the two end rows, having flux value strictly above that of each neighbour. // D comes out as -1.33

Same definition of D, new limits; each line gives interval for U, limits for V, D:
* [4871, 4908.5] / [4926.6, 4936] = -0.21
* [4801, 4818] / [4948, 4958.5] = -0.63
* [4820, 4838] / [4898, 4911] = -0.25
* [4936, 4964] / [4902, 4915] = -1.30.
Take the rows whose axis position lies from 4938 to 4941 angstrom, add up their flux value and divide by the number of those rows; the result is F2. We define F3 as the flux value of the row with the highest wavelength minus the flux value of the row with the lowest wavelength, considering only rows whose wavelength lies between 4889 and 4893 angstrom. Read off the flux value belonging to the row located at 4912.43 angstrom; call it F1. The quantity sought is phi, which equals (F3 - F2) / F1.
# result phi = -0.87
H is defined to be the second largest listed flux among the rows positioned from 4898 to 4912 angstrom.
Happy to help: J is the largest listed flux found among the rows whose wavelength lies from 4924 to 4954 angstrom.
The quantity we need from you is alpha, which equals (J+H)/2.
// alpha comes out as 0.71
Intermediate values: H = 0.64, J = 0.785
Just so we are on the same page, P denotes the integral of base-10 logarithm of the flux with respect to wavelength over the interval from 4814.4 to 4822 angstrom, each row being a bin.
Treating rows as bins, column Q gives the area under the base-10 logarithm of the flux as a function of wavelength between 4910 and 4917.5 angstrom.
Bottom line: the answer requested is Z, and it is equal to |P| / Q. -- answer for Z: -0.77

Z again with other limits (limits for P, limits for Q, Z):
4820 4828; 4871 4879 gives -0.87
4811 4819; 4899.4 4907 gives -0.76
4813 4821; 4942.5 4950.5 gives -0.80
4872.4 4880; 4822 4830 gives -0.98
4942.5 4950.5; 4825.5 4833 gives -1.05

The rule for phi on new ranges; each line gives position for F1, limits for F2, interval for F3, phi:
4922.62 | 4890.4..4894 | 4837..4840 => -1.53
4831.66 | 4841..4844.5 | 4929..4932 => -1.04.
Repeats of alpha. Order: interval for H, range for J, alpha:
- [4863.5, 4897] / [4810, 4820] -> 0.67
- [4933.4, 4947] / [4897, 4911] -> 0.63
